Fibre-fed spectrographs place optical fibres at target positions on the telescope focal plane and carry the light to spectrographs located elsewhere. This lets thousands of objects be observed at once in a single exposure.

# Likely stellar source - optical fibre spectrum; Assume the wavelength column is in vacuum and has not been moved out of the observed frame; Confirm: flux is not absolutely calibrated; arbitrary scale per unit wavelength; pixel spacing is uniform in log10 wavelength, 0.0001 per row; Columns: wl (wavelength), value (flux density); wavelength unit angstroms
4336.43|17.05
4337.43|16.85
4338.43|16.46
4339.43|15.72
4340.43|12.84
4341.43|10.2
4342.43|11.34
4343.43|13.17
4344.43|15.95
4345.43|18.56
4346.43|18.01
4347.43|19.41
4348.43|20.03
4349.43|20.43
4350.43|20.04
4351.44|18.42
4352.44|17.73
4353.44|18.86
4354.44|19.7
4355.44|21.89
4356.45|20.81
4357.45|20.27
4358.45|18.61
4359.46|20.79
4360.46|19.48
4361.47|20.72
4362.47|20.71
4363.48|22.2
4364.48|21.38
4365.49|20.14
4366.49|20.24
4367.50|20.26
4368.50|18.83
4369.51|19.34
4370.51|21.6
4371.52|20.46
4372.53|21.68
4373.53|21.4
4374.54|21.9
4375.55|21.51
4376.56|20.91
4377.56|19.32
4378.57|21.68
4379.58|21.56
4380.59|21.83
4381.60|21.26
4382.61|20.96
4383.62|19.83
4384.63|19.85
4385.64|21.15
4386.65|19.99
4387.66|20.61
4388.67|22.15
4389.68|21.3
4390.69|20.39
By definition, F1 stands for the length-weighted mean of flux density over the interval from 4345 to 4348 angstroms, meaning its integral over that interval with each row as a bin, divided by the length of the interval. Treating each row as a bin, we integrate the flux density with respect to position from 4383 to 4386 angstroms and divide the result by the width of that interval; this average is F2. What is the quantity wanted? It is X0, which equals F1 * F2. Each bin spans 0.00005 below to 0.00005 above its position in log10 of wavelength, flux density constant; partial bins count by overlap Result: 379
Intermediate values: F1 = 18.7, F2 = 20.3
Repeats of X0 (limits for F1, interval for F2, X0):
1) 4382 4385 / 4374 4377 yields 433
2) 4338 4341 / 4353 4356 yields 300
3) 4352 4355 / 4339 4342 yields 242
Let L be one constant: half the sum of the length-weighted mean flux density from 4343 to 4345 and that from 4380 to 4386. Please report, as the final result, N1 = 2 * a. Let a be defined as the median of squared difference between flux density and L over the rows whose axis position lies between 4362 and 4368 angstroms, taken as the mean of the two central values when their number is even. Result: 15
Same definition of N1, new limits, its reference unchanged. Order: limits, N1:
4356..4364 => 17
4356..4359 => 12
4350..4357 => 7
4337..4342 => 8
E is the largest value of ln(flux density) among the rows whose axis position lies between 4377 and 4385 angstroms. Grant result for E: 3.08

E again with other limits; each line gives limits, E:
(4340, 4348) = 2.97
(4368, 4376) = 3.09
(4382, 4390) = 3.10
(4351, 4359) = 3.09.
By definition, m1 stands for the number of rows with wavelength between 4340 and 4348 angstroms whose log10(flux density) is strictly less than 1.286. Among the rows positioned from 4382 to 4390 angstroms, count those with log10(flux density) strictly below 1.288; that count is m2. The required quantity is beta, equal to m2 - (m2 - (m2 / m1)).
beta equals 0.00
